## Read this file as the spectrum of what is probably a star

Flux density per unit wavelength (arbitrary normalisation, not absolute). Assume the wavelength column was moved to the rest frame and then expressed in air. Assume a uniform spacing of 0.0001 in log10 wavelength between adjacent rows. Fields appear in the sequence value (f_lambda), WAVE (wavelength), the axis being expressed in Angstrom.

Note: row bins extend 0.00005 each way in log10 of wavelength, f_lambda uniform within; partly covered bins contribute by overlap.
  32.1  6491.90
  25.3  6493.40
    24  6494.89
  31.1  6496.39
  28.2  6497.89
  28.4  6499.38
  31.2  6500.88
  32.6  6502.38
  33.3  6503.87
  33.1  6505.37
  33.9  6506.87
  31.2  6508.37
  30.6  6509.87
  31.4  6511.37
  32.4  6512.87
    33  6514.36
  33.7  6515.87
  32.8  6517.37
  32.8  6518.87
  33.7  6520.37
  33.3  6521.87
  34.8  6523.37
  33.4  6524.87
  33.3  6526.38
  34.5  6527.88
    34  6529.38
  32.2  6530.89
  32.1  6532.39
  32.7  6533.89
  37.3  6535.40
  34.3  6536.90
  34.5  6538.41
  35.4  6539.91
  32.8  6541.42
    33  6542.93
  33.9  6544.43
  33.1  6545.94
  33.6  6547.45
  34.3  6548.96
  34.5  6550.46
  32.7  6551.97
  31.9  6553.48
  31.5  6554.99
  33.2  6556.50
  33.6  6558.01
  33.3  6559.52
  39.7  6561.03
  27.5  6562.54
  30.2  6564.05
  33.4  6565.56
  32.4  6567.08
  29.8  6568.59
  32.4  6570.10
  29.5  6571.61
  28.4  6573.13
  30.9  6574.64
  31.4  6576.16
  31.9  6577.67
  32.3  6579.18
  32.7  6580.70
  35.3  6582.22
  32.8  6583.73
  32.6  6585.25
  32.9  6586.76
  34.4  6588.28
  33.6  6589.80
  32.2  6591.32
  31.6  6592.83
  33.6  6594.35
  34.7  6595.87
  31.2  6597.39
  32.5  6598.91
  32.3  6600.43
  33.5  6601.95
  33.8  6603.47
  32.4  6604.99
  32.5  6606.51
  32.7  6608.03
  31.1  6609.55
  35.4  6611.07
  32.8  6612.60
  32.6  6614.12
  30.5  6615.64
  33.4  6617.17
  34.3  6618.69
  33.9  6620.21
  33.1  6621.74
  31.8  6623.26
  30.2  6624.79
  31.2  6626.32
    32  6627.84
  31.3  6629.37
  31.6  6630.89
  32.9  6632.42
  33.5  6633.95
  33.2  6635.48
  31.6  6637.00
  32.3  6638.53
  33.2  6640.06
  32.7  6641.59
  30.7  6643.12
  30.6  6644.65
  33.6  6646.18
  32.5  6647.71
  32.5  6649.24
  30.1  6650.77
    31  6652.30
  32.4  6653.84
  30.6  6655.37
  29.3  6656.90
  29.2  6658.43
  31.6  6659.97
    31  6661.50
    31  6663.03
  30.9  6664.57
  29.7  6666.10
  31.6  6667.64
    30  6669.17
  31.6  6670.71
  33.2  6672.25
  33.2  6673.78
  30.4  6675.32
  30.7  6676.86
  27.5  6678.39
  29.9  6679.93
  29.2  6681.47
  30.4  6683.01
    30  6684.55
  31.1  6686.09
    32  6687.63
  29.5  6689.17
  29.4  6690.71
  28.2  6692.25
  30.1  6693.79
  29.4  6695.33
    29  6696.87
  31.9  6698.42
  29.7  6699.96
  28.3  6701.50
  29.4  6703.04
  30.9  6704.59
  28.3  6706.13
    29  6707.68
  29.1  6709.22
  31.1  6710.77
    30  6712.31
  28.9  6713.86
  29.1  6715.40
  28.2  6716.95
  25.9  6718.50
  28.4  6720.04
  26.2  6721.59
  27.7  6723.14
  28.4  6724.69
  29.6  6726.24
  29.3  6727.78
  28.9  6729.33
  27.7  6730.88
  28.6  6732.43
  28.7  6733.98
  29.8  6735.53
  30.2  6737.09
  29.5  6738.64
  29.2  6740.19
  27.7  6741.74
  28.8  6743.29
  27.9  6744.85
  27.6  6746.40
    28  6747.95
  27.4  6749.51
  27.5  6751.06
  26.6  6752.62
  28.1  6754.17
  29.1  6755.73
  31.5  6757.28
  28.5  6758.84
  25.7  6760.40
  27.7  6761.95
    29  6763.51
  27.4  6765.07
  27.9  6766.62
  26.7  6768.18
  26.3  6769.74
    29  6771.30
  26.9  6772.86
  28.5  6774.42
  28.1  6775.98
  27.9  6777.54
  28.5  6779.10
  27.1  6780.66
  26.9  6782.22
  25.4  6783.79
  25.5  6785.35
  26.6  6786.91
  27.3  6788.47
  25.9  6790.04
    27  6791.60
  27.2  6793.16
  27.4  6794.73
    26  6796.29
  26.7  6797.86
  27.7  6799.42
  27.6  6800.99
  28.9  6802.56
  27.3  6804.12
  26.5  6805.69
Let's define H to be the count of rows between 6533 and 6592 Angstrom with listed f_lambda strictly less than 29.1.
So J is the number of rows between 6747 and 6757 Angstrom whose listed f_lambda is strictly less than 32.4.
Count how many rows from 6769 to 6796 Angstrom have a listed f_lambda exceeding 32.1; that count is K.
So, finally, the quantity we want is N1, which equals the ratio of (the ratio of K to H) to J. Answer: 0.00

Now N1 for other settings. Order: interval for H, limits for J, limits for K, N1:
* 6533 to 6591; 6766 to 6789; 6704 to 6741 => 0.00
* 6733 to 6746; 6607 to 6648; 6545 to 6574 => 0.25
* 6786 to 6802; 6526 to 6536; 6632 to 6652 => 0.45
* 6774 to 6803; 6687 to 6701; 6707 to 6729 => 0.00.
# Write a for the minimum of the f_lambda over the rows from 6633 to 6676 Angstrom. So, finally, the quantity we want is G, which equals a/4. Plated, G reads 7.3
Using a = 29.2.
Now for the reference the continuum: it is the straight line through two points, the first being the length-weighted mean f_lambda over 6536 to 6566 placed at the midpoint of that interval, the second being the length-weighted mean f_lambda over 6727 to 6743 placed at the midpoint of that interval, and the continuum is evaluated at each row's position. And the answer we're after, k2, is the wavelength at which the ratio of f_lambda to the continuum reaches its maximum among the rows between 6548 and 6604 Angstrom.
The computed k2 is 6561.03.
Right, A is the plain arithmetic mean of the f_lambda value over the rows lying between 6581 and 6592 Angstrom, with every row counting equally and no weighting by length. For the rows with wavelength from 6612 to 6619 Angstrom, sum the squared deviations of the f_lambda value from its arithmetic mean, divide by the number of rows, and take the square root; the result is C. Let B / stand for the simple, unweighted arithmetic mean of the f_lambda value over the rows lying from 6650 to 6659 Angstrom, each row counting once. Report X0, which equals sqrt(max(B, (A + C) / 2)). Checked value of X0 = 5.52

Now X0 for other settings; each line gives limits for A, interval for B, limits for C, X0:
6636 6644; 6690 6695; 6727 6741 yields 5.41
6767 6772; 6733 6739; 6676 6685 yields 5.44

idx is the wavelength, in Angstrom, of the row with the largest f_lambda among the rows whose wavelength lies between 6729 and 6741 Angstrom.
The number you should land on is 6737.09 Angstrom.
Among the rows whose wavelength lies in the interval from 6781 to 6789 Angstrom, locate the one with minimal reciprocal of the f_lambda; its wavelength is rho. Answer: 6788.47 Angstrom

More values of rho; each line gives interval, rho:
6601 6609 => 6603.47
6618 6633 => 6618.69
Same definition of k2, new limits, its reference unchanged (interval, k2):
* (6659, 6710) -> 6673.78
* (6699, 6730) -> 6710.77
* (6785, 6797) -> 6794.73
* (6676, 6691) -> 6687.63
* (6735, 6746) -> 6737.09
